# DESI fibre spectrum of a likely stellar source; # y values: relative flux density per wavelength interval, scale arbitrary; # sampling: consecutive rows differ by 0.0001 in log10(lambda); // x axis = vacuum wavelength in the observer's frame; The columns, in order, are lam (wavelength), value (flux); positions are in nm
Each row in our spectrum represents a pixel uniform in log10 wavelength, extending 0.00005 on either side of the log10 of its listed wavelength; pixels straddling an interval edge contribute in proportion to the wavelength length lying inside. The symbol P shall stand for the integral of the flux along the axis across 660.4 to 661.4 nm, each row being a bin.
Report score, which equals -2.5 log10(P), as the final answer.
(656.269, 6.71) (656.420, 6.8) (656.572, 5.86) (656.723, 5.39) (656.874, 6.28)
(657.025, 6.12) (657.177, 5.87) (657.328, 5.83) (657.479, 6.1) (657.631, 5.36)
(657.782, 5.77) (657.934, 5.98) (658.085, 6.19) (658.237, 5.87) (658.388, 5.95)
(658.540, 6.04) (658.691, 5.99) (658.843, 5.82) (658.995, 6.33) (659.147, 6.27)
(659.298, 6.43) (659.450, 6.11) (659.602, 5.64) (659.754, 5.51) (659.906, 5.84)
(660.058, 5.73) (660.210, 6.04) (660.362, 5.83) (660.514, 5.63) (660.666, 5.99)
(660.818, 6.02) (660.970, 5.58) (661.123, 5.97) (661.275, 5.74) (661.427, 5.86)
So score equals -1.91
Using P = 5.8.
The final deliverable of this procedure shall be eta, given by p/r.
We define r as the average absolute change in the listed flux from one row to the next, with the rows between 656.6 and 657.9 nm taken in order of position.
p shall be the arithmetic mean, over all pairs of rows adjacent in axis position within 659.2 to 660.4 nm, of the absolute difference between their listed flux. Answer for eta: 0.68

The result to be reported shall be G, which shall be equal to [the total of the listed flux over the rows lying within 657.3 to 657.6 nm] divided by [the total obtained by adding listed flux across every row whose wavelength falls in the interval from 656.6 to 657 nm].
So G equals 1.02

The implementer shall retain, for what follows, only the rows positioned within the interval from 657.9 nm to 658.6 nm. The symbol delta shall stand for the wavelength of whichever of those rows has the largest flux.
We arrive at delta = 658.085 nm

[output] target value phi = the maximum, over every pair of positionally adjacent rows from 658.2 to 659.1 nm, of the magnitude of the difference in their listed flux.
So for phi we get 0.51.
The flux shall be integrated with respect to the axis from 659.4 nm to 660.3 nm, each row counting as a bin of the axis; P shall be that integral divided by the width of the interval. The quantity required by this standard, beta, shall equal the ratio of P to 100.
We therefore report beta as 0.0580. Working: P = 5.80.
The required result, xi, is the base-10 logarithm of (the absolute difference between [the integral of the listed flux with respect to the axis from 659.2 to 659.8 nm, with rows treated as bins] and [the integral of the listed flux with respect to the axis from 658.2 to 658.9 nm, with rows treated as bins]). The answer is -0.2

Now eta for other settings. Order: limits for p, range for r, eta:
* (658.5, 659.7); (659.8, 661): 1.05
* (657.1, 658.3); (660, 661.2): 1.13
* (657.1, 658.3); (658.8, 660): 1.11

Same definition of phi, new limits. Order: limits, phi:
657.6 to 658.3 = 0.41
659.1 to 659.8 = 0.47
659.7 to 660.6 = 0.33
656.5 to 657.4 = 0.89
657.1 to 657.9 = 0.74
